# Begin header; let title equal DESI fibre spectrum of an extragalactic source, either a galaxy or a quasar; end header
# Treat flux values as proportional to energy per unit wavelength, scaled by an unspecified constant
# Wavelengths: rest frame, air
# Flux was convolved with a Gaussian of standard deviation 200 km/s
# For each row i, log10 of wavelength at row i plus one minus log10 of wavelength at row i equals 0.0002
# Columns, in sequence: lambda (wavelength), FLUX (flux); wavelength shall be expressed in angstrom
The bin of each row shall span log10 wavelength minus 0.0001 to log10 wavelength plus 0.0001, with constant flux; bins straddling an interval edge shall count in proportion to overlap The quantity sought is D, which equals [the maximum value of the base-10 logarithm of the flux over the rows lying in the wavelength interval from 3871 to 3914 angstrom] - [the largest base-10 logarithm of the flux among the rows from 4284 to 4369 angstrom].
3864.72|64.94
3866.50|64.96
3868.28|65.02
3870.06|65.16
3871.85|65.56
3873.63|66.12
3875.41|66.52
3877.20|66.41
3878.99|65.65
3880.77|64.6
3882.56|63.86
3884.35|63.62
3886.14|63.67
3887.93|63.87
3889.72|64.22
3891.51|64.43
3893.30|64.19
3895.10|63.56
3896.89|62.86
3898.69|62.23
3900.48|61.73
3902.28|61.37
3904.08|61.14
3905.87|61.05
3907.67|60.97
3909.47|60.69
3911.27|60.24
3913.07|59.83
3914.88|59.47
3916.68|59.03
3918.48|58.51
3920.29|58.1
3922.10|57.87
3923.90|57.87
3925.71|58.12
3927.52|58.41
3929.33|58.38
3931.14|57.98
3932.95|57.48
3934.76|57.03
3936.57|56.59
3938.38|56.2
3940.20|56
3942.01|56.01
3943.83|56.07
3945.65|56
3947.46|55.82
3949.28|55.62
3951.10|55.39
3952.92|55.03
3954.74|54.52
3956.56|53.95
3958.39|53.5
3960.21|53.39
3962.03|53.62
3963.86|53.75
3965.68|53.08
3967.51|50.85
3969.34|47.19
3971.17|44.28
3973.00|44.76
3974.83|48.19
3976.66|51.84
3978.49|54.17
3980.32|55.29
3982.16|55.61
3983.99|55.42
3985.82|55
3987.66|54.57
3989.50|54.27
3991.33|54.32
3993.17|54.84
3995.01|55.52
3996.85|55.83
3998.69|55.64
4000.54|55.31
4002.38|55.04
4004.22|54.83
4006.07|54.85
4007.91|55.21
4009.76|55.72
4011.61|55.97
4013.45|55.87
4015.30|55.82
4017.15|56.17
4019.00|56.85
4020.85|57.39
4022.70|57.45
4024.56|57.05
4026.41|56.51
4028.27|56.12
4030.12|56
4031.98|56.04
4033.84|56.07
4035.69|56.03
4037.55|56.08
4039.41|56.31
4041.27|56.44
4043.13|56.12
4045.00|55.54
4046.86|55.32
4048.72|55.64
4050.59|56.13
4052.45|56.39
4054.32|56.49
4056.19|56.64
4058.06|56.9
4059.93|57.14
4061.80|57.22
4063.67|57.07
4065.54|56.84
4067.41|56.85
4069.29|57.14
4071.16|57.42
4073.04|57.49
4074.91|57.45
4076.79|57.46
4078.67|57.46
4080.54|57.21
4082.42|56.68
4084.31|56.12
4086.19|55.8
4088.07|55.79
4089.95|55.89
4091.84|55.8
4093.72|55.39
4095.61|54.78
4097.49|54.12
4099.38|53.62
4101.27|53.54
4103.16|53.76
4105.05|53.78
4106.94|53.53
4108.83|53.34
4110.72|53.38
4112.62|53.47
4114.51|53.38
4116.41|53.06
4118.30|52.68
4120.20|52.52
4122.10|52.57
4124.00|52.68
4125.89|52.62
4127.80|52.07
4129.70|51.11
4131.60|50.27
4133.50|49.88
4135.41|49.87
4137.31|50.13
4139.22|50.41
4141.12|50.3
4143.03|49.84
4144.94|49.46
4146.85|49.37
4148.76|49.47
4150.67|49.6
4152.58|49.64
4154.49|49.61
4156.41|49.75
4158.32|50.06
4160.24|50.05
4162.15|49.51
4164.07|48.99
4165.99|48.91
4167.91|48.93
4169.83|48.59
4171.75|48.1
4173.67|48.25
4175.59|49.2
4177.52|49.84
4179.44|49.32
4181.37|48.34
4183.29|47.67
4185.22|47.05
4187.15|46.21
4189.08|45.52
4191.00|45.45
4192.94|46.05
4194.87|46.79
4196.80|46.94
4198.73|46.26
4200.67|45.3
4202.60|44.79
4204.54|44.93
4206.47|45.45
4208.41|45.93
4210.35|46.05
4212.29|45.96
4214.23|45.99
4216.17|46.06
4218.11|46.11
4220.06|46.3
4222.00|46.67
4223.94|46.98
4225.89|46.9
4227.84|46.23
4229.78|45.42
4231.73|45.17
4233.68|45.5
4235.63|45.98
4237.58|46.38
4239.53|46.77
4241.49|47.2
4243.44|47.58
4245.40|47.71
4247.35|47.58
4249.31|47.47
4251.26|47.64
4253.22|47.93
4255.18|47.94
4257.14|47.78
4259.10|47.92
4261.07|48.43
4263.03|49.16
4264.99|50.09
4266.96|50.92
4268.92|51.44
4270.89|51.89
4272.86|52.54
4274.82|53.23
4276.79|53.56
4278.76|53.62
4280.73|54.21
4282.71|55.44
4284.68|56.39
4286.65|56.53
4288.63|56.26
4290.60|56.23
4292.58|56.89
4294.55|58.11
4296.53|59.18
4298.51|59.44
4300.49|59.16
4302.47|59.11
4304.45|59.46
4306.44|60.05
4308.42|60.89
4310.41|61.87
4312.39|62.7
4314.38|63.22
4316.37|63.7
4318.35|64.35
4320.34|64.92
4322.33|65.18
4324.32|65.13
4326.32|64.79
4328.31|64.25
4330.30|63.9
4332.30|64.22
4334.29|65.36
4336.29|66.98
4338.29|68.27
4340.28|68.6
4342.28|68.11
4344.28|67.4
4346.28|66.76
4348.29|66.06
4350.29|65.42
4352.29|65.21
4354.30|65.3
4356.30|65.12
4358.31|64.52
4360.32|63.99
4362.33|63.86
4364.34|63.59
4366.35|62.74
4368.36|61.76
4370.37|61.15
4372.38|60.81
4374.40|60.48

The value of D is -0.01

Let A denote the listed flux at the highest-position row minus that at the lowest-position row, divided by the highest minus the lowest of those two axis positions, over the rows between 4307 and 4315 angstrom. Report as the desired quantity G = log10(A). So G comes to -0.4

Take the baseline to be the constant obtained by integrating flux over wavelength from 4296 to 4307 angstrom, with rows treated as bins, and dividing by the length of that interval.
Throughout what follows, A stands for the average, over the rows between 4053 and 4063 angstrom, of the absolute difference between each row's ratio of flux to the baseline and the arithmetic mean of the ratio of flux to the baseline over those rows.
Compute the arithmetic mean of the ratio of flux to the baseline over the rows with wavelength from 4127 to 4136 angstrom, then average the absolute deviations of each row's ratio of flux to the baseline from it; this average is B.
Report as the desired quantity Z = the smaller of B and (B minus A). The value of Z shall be 0.009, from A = 0.0042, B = 0.013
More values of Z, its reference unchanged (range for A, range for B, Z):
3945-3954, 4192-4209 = 0.006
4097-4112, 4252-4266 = 0.008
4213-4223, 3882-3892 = 0.001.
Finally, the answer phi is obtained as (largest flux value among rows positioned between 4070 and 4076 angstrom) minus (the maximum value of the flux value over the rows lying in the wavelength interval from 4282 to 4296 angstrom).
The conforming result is -1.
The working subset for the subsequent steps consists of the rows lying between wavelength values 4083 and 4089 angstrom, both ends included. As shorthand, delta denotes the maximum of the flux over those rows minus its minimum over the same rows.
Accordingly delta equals 0.3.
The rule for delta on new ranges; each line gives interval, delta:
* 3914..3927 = 1.6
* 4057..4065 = 0.3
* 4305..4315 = 3.2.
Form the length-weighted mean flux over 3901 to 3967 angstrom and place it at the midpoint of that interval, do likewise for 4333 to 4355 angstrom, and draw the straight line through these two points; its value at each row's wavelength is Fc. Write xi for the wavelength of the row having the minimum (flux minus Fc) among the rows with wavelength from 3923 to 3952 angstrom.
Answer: 3951.10 angstrom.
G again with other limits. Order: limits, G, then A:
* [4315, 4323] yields -0.6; 0.25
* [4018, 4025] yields -1.4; 0.04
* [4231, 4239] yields -0.7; 0.21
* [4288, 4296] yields -0.5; 0.31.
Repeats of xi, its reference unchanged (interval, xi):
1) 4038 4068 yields 4046.86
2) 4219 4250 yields 4231.73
